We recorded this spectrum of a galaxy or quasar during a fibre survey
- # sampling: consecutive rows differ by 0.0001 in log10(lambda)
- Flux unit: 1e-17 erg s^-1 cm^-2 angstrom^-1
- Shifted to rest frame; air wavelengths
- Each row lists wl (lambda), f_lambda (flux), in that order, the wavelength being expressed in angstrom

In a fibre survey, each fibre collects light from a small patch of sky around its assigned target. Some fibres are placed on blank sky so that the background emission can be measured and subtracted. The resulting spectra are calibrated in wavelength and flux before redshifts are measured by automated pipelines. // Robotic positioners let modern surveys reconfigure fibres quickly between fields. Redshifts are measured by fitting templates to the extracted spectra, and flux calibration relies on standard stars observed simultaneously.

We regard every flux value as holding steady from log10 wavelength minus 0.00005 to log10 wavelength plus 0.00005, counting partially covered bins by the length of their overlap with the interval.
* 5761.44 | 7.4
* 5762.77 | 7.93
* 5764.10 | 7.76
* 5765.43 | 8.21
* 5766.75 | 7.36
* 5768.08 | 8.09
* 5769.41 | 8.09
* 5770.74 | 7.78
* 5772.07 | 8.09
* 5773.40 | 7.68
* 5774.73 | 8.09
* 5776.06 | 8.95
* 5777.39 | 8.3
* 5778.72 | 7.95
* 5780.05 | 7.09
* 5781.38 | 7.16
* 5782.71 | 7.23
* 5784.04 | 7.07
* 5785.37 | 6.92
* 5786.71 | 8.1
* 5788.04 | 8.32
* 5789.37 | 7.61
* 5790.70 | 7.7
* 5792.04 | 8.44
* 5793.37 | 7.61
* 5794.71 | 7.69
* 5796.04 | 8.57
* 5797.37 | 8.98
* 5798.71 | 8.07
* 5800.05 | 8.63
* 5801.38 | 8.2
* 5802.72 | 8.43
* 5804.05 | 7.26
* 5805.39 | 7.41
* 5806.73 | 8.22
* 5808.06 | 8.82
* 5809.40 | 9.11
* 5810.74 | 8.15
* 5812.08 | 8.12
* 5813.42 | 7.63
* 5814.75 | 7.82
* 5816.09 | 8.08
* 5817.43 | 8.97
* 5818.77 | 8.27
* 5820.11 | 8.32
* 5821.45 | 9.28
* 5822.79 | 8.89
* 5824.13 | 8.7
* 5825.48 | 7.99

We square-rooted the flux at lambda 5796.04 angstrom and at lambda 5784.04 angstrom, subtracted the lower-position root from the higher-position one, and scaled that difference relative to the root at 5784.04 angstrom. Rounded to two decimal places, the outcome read 0.10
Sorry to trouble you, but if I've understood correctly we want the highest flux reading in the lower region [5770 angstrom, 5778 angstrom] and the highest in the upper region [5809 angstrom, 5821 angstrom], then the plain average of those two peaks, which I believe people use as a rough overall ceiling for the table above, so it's 9.03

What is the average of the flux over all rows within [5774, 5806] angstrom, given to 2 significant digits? 7.9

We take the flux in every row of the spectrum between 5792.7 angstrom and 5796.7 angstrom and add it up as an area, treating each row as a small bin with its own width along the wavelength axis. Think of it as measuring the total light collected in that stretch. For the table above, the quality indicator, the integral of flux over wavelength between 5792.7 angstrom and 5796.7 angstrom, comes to 31.8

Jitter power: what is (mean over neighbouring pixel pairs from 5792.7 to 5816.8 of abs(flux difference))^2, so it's 0.25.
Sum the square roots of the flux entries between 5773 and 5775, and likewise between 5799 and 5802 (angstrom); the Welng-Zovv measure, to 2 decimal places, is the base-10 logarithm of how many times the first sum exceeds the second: -0.01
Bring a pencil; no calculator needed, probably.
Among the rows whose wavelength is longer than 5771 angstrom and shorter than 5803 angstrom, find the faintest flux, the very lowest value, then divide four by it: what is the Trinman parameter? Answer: 0.578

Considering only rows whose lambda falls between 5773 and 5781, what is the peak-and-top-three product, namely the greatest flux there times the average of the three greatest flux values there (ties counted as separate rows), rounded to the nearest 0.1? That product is 75.6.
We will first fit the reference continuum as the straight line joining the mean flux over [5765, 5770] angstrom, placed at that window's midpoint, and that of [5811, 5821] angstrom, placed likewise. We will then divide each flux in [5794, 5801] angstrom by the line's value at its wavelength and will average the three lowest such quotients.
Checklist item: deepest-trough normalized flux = 1.00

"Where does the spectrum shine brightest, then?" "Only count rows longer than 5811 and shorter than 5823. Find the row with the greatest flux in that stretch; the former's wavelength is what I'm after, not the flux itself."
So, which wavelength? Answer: 5821.45 angstrom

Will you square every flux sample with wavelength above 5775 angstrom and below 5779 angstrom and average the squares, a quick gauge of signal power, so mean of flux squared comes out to 71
